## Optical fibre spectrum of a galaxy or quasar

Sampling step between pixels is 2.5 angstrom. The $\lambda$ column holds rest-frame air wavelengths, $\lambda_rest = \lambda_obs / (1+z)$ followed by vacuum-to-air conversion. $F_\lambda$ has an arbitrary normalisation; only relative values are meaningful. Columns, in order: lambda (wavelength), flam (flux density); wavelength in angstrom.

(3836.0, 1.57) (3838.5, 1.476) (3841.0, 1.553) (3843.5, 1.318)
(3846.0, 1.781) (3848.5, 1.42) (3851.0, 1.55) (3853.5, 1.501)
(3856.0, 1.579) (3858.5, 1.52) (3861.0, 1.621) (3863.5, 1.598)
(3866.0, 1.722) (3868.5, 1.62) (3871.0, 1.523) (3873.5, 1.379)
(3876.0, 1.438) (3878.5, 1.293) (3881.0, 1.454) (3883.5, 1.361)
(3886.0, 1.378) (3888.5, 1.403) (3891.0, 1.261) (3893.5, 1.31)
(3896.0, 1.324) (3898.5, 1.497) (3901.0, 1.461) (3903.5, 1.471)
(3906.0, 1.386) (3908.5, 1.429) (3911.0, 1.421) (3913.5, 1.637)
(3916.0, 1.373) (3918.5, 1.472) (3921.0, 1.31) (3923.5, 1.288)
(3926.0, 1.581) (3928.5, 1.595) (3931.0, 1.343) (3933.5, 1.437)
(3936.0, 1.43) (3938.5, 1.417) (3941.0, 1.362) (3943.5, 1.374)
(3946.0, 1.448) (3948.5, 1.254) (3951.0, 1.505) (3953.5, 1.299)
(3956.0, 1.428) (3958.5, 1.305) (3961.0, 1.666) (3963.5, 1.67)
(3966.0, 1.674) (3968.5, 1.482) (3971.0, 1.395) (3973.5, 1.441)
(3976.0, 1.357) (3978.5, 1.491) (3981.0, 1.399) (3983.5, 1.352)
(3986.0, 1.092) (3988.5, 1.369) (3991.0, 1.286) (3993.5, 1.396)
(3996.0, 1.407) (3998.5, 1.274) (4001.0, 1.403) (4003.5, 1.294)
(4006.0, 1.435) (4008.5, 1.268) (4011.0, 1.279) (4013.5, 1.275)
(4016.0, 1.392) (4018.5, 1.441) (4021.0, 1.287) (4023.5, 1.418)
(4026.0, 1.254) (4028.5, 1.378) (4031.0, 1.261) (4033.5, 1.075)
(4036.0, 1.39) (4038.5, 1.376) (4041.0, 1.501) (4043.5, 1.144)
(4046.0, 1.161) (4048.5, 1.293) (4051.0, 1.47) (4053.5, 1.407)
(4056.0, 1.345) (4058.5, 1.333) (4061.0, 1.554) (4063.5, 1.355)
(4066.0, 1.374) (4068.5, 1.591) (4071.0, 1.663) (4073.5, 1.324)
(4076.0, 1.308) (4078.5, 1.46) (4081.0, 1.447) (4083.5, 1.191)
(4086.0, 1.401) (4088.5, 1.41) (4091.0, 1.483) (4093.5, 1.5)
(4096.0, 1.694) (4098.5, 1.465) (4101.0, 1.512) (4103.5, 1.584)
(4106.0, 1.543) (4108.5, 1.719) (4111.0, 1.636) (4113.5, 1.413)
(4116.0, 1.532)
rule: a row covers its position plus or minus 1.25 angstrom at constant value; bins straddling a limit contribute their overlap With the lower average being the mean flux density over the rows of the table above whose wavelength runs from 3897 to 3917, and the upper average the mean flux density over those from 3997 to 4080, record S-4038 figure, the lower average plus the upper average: 2.82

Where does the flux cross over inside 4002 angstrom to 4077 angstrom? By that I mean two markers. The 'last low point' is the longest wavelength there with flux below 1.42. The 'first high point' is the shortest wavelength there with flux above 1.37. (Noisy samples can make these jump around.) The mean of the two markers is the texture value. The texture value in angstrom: 4041.0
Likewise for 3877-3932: 3906.0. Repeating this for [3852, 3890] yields 3871.0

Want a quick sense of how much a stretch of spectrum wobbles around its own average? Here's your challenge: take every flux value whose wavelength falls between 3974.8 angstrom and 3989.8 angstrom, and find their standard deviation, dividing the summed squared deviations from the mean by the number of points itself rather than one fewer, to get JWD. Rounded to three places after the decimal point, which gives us 0.122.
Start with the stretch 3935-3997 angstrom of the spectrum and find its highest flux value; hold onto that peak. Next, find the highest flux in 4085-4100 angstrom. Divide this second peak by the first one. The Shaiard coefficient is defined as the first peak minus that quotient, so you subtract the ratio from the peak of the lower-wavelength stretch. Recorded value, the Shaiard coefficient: 0.66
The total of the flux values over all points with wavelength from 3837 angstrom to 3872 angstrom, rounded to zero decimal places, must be 22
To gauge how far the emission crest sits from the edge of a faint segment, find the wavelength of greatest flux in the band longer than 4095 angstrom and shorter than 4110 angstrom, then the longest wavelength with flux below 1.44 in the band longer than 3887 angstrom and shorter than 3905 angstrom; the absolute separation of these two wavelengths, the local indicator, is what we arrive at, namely 212.5 angstrom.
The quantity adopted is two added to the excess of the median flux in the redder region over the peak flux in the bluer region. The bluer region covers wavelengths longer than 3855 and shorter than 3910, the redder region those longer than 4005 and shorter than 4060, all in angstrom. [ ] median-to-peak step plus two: 1.62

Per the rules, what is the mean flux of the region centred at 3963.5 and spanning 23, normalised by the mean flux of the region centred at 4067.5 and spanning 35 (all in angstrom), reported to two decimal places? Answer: 1.05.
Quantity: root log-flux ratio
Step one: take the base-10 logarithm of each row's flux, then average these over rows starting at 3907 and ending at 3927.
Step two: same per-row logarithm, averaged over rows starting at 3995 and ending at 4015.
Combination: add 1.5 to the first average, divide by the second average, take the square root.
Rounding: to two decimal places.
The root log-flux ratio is 3.67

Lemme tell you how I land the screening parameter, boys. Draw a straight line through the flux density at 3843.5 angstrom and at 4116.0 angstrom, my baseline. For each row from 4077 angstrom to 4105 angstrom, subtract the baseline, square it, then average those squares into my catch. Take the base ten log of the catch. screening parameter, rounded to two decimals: -1.82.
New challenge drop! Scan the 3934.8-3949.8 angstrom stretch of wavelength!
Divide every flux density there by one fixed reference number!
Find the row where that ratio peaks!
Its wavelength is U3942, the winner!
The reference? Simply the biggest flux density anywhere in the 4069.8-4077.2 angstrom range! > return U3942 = 3946.0 angstrom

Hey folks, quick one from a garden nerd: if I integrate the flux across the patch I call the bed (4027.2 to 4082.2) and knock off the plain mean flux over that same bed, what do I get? 74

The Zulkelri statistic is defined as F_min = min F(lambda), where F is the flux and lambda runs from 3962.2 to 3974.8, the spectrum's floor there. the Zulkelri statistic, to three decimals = 1.395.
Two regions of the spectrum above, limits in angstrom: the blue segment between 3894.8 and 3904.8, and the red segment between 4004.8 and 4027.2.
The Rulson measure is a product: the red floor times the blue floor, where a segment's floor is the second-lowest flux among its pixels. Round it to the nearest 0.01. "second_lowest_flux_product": 1.85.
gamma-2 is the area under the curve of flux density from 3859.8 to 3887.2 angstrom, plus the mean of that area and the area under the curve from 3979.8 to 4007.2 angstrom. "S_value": 80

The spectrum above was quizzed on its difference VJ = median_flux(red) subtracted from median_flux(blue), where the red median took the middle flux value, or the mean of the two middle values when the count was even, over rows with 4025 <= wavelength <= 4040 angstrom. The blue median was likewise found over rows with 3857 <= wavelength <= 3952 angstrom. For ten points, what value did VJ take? 0.11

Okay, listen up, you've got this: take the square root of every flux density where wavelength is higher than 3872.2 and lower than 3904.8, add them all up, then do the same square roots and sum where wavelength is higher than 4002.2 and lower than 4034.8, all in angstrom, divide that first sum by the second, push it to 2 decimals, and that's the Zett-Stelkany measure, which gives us 1.03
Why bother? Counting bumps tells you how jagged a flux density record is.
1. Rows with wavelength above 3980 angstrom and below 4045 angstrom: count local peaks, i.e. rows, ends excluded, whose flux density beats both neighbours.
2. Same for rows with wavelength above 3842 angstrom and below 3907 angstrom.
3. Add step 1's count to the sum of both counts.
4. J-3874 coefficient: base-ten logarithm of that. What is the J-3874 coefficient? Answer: 1.48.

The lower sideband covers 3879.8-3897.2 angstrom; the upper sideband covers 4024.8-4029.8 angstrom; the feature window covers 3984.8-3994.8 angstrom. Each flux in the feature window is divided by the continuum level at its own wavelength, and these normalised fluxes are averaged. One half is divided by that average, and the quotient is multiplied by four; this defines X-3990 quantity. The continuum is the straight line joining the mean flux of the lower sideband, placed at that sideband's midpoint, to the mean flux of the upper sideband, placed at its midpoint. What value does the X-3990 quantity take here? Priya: 2.06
